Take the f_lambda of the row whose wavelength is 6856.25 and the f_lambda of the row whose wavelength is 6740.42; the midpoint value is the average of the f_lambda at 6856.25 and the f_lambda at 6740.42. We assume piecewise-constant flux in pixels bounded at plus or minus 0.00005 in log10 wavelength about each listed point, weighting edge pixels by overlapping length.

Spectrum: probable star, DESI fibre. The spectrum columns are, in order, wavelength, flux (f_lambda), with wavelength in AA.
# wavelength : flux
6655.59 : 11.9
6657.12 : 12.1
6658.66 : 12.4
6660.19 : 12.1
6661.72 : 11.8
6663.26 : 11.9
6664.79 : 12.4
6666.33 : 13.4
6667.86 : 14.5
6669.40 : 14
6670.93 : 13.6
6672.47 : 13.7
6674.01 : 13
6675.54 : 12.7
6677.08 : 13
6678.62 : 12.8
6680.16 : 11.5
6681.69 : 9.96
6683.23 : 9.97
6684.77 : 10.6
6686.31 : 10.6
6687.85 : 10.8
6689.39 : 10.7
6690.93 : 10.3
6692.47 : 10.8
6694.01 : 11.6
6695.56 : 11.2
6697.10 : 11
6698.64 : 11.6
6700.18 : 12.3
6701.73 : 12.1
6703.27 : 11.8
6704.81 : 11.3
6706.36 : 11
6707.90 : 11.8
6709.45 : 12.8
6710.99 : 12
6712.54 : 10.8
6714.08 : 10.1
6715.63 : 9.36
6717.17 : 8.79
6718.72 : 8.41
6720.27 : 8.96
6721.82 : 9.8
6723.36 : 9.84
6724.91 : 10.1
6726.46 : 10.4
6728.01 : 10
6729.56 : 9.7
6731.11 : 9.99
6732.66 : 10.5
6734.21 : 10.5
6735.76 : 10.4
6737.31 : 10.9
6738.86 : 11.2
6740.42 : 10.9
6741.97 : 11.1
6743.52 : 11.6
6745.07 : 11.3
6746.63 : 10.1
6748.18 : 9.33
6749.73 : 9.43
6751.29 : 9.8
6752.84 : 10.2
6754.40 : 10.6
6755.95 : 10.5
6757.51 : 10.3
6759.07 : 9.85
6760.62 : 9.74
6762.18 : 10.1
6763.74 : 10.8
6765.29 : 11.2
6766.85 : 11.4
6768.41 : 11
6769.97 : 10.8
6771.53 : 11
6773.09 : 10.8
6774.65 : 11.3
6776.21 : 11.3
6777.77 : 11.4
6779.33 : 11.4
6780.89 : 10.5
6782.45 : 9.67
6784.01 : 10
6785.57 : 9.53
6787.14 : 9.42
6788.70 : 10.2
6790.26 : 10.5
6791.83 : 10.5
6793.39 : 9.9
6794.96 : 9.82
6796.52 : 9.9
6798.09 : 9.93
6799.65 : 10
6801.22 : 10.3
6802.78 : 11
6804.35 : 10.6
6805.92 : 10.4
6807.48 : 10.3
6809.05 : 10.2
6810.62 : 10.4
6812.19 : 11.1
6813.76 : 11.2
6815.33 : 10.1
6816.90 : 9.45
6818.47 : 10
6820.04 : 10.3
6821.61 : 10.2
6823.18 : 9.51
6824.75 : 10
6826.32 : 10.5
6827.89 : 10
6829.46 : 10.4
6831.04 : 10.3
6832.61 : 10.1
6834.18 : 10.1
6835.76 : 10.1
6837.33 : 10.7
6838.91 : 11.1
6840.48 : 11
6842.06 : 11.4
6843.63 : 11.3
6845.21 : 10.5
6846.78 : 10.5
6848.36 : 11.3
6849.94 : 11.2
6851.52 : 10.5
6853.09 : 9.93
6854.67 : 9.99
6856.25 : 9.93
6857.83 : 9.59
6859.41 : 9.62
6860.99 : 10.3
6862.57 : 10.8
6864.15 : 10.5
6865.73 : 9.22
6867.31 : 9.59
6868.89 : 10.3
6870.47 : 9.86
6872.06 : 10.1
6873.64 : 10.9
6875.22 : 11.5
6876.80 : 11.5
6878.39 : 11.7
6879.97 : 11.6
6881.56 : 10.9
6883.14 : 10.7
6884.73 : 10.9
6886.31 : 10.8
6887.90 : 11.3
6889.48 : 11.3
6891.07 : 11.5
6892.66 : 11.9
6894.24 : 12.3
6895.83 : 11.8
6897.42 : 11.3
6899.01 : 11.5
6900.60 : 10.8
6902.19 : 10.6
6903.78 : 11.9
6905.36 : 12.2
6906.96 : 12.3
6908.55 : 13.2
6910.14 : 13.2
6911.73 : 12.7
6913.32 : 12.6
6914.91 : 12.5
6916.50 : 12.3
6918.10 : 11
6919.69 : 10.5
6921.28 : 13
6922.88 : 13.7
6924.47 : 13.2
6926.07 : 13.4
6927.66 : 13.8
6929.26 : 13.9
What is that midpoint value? 10.4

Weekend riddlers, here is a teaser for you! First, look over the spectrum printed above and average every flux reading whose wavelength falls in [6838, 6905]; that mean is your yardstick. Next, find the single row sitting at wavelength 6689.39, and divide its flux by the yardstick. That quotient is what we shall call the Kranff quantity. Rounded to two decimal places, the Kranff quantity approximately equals 0.99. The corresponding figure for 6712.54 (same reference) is 1.00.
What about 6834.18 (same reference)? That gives 0.93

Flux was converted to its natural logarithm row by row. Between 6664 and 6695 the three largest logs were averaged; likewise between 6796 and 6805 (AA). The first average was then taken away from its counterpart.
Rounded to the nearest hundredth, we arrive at -0.28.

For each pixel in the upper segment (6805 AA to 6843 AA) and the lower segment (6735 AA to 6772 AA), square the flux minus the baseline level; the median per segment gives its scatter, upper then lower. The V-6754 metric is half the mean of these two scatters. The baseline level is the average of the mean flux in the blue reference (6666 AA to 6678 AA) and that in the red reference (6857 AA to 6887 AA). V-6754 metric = 1.17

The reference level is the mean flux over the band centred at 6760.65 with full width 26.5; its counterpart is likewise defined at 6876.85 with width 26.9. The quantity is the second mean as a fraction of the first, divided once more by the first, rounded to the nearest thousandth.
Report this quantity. 0.099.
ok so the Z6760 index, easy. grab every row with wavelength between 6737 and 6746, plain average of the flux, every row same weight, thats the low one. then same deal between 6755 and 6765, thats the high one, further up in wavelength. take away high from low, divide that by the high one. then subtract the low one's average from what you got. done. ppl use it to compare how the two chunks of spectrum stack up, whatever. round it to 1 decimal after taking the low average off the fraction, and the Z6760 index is -11.1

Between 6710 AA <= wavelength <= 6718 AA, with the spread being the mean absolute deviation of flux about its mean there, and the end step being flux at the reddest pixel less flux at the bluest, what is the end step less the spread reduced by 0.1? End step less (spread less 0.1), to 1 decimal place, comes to -4.1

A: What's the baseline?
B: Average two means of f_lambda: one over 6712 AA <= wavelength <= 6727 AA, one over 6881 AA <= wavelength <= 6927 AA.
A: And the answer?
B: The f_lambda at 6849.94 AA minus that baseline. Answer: 0.4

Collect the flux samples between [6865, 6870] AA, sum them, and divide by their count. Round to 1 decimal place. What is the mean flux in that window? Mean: 9.7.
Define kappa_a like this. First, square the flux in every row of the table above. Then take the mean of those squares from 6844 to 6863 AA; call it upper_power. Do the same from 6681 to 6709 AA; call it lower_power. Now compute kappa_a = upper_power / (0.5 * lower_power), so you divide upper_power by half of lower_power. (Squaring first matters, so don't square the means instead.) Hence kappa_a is 1.74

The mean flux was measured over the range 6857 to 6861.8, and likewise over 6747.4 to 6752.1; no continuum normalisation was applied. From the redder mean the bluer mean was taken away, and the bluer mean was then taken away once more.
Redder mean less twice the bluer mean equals -9.2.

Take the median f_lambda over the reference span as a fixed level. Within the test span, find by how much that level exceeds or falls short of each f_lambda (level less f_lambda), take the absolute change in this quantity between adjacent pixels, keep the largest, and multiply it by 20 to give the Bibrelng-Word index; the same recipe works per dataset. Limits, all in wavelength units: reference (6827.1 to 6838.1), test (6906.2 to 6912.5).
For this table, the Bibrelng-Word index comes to 18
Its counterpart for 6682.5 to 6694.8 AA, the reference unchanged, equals 16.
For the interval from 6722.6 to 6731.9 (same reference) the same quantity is 8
